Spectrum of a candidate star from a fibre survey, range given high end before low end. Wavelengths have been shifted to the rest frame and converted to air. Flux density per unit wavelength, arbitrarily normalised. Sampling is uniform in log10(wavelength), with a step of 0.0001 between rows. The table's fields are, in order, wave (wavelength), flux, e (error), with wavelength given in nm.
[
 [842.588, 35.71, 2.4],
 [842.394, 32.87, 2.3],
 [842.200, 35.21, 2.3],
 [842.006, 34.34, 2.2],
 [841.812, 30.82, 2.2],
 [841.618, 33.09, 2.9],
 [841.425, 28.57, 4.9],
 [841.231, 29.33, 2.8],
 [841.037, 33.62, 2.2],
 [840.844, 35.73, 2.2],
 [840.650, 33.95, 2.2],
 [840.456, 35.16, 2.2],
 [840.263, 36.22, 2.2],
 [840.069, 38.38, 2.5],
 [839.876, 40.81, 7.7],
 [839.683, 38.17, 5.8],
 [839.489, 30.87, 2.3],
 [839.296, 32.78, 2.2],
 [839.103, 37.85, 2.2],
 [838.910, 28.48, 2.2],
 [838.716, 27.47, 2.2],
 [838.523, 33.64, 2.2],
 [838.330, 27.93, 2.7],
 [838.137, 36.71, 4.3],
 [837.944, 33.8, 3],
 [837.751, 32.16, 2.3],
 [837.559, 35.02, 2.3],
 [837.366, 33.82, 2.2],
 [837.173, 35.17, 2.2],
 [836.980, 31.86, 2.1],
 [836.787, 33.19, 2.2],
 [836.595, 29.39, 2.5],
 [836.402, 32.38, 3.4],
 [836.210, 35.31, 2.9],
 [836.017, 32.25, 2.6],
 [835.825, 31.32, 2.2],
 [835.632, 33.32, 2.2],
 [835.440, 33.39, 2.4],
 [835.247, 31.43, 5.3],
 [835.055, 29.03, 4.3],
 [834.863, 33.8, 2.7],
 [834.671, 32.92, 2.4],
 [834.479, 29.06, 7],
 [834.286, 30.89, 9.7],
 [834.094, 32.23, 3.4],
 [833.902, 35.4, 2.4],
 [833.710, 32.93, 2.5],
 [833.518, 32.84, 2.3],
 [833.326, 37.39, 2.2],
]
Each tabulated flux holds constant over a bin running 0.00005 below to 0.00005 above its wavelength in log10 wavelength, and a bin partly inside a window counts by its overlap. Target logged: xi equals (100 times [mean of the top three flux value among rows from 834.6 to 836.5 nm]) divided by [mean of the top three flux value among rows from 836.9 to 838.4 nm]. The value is 96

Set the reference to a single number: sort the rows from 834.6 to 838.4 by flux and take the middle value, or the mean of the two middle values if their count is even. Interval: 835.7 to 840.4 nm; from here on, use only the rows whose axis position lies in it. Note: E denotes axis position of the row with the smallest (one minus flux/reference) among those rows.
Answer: 839.876 nm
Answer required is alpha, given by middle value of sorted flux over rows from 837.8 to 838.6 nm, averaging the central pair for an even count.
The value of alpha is 33.7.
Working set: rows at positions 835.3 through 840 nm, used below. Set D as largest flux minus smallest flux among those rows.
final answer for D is 13.3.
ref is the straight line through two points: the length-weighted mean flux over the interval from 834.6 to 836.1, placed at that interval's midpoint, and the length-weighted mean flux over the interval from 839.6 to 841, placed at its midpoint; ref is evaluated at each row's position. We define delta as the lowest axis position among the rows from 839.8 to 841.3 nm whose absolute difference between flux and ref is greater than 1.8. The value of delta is 839.876 nm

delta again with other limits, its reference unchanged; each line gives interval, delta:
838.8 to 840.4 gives 838.910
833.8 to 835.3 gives 833.902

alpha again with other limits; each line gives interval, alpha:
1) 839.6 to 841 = 36.2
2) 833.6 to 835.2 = 32.6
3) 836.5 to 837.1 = 31.9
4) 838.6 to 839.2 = 28.5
